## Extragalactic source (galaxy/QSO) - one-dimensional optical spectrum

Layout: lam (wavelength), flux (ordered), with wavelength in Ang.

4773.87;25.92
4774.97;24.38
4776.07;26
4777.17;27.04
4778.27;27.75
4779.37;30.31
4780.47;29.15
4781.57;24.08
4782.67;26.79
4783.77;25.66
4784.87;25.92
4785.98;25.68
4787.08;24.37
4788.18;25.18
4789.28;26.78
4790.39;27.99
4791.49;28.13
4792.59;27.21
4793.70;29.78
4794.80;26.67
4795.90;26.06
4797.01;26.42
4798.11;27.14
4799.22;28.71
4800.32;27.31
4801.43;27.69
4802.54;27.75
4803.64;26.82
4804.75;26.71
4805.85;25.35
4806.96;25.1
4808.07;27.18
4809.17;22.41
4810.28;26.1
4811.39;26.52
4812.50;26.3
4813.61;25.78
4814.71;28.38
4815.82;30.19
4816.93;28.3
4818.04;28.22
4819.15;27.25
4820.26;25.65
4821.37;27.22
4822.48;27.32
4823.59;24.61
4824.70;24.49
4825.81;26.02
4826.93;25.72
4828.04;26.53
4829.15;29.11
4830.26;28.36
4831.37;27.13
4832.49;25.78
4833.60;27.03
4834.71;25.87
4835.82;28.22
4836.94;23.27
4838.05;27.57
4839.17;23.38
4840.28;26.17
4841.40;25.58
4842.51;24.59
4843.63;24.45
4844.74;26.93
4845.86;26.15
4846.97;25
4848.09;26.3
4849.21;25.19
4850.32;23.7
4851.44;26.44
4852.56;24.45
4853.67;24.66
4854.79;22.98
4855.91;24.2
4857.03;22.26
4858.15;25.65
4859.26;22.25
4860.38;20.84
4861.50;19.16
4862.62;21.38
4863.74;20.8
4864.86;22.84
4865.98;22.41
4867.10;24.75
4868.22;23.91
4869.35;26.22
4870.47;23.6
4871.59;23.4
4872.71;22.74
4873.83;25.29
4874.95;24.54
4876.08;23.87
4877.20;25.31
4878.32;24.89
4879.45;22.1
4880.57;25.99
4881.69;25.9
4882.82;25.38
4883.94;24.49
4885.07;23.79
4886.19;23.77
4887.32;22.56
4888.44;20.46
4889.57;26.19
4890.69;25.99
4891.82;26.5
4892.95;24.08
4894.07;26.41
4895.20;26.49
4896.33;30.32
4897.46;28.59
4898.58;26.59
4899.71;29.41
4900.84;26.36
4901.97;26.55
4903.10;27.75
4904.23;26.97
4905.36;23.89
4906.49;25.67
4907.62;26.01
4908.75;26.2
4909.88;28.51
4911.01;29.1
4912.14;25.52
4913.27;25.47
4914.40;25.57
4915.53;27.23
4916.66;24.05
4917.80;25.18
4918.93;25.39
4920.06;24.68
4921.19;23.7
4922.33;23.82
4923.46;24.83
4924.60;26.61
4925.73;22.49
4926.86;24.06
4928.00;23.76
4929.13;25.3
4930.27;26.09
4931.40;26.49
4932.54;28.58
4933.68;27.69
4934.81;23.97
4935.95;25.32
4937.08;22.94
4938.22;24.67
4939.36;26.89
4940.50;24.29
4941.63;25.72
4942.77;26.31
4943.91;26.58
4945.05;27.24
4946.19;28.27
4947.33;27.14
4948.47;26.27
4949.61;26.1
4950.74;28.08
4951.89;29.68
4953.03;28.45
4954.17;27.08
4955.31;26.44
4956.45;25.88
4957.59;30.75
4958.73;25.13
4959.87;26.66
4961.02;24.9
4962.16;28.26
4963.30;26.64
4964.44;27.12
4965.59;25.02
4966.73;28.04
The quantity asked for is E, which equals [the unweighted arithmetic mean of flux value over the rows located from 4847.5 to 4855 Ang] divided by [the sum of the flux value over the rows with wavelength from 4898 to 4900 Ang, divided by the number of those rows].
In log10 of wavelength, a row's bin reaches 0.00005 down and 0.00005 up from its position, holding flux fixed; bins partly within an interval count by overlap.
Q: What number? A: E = 0.89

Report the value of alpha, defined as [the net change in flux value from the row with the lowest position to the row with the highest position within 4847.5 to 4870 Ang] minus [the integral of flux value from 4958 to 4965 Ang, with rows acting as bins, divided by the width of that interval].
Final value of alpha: -27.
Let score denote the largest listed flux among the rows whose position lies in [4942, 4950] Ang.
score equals 28.27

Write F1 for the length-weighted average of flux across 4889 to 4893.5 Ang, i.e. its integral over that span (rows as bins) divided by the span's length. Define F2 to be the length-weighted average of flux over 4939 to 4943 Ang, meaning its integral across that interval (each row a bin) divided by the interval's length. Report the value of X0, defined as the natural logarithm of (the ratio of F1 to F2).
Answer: 0.00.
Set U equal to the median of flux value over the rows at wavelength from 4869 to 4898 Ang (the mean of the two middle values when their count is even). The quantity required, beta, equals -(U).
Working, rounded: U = 25.1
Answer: -25.1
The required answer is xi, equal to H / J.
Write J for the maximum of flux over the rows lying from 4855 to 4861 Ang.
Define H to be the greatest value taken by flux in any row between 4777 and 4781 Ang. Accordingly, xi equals 1.18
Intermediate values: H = 30.31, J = 25.65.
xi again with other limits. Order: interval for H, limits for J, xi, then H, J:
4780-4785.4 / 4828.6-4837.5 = 1.00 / 29.15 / 29.11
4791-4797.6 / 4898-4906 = 1.01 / 29.78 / 29.41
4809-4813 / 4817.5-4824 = 0.94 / 26.52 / 28.22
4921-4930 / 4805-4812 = 0.98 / 26.61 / 27.18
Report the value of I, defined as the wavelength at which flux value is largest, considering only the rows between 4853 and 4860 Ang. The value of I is 4858.15 Ang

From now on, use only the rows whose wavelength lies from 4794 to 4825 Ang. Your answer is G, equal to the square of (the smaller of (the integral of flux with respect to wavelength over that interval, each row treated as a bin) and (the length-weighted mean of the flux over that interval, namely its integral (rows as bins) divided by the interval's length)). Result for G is 716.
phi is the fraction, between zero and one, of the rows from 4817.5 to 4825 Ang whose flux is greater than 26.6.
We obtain 0.57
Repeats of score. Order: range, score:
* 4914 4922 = 27.23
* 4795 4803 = 28.71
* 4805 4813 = 27.18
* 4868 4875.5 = 26.22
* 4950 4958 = 30.75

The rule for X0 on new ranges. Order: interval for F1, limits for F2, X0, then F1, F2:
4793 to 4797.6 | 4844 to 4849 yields 0.05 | 27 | 26.0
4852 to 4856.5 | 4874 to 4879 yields -0.02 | 24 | 24.6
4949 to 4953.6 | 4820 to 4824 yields 0.06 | 28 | 26.3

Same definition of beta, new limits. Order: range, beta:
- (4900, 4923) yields -25.6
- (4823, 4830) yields -25.9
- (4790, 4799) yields -27.2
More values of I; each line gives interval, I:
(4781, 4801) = 4793.70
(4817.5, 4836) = 4829.15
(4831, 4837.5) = 4835.82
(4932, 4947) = 4932.54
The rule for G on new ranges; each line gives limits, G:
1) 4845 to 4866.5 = 555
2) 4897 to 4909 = 714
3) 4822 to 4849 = 678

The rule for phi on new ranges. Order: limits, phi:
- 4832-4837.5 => 0.40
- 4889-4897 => 0.14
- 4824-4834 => 0.44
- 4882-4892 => 0.00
